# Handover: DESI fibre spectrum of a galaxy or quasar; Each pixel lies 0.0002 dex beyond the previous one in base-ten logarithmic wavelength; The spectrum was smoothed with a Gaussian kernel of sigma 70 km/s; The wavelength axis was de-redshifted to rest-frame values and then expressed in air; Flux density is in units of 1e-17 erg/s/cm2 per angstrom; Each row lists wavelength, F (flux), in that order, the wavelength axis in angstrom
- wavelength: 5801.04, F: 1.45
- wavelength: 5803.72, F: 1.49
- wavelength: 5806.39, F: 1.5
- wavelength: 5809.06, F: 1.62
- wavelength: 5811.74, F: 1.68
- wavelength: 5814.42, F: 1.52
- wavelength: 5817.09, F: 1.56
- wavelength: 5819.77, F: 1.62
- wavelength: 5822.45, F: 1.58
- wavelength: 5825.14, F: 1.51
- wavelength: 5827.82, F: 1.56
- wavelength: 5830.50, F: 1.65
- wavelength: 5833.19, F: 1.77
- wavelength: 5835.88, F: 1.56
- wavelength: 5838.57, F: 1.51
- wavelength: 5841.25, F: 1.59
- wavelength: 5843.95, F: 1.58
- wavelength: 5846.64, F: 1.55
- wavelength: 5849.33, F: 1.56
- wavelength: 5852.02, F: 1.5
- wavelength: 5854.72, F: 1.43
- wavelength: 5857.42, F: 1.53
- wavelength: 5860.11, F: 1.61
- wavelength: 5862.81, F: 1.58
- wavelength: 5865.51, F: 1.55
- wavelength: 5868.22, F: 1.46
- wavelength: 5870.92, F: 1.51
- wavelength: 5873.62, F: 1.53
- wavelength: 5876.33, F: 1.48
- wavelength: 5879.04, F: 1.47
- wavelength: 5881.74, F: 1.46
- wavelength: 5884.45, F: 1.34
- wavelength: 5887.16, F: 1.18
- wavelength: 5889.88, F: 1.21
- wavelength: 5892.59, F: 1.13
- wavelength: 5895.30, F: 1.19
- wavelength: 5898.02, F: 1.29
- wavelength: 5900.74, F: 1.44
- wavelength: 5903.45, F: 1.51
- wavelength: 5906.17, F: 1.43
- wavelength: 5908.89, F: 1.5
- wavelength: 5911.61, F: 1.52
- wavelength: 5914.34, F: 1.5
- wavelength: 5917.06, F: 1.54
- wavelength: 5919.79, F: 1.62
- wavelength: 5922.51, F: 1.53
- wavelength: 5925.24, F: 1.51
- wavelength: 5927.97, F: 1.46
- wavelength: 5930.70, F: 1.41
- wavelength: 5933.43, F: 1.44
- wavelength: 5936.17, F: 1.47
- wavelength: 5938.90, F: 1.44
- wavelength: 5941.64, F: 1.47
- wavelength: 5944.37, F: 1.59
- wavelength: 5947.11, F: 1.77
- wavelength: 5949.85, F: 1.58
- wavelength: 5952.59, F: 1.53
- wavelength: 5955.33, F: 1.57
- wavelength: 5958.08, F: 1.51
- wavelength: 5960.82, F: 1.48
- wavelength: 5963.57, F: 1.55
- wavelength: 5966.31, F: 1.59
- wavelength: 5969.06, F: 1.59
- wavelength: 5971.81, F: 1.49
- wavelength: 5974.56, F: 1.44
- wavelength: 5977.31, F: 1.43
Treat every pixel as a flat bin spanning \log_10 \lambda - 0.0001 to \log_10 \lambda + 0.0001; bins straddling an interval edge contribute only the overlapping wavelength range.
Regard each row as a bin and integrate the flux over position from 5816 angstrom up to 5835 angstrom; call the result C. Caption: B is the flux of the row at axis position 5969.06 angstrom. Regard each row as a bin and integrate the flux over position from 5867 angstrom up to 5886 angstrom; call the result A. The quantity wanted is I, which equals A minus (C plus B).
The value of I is -4.3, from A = 27.8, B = 1.59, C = 30.5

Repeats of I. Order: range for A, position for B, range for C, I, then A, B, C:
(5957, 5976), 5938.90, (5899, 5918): -0.8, 28.9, 1.44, 28.2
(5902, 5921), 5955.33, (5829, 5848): -3.2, 28.8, 1.57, 30.4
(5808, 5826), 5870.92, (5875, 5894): 1.9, 28.5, 1.51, 25.2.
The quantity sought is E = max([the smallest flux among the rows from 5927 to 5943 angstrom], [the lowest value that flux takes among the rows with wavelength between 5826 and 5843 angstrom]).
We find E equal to 1.51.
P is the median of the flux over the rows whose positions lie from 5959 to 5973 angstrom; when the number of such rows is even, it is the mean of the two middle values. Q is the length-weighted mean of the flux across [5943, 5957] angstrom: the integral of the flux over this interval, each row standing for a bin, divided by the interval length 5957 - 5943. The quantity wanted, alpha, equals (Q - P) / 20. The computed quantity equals 0.0028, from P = 1.55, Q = 1.61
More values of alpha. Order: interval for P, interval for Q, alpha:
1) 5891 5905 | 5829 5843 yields 0.0162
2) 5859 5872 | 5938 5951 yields 0.0012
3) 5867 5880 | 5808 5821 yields 0.0060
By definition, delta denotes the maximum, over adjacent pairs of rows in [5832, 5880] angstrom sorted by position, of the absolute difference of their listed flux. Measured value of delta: 0.210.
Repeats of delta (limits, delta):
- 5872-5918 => 0.160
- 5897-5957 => 0.190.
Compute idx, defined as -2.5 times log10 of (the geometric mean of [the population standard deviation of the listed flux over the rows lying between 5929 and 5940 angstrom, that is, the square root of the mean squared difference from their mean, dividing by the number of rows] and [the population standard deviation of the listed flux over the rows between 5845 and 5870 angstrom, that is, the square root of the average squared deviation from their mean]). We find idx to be 3.7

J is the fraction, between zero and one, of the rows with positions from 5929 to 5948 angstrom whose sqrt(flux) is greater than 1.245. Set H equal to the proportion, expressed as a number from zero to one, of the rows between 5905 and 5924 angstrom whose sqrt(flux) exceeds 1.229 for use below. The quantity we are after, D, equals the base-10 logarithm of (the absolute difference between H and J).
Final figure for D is -0.5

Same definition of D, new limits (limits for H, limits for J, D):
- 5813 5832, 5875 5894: -0.1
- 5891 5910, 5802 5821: -0.2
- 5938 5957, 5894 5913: -0.1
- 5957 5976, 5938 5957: -0.8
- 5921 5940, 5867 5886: -0.8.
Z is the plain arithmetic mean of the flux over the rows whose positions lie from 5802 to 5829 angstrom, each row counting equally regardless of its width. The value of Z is 1.56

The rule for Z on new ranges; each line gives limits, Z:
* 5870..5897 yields 1.35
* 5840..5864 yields 1.55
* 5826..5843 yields 1.61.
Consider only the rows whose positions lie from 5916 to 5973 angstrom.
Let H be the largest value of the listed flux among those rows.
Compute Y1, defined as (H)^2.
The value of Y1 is 3.13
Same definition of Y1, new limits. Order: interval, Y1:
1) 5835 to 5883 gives 2.59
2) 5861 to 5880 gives 2.50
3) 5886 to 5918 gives 2.37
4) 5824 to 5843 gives 3.13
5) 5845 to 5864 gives 2.59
